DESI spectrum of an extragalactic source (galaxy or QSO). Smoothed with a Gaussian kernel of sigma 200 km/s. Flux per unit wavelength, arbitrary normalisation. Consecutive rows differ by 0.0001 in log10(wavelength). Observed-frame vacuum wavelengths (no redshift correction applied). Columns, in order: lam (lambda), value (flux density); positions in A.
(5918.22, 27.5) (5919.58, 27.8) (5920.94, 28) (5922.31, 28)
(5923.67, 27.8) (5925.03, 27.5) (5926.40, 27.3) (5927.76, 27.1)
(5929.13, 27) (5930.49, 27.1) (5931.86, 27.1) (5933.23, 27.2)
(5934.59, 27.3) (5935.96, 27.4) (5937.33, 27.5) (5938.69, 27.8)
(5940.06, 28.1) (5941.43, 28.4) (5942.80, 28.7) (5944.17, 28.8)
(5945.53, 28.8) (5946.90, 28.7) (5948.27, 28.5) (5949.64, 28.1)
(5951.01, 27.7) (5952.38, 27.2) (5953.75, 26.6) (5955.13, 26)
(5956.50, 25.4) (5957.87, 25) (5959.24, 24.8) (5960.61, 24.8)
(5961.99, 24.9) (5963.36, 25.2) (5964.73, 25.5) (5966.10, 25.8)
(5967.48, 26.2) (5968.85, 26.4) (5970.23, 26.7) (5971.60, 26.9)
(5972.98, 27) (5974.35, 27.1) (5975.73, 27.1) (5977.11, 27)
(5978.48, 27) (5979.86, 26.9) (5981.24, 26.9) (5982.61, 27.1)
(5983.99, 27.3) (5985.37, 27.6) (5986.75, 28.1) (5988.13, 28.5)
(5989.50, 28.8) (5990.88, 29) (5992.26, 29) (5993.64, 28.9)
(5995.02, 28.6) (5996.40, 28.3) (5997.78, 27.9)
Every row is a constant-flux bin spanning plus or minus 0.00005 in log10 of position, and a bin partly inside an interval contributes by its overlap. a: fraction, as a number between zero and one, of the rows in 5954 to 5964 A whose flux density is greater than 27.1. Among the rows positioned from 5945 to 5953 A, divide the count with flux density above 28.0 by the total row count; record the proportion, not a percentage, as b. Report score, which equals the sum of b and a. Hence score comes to 0.7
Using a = 0.00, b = 0.7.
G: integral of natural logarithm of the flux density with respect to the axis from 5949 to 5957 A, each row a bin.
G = 26.3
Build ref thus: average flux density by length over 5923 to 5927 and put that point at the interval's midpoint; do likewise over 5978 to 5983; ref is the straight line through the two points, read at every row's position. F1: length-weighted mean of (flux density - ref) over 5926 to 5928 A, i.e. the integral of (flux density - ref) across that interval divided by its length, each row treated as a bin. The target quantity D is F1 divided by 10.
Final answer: -0.03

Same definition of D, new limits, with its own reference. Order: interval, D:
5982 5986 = 0.04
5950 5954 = 0.00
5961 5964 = -0.21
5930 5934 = -0.03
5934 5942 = 0.03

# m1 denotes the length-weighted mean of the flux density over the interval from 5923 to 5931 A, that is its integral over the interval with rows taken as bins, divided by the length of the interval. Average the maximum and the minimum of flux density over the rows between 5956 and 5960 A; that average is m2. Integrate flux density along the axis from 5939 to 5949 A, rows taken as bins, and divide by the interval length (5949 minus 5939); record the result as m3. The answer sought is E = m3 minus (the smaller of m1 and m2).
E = 3.4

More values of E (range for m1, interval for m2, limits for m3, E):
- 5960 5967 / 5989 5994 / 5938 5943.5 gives 3.0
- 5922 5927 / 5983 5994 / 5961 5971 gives -1.8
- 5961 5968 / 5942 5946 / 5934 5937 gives 1.9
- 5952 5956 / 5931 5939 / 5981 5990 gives 1.4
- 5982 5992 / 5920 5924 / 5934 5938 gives -0.5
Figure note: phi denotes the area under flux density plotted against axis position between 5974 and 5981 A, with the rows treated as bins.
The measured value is 189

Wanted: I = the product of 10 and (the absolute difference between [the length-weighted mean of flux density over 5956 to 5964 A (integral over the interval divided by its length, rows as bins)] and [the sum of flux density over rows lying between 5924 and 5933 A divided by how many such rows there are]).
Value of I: 21.7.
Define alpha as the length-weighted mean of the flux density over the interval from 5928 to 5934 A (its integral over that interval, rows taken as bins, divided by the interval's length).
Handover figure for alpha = 27.1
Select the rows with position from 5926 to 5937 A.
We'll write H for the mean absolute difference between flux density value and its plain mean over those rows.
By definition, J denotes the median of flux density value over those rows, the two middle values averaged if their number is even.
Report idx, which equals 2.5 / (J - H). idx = 0.092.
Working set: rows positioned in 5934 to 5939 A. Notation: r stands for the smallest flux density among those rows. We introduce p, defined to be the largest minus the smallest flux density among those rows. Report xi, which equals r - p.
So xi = 26.8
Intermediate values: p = 0.50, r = 27.3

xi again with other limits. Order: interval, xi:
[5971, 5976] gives 26.7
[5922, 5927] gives 26.6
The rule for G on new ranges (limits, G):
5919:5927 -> 26.6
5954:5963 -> 29.0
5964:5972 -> 26.1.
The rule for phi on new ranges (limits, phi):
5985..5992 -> 199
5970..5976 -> 162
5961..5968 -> 178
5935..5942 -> 195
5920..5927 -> 194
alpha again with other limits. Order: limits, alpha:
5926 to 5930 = 27.2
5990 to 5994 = 29.0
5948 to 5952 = 28.0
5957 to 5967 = 25.2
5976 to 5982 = 27.0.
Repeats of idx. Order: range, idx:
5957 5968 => 0.101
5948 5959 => 0.097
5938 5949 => 0.088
